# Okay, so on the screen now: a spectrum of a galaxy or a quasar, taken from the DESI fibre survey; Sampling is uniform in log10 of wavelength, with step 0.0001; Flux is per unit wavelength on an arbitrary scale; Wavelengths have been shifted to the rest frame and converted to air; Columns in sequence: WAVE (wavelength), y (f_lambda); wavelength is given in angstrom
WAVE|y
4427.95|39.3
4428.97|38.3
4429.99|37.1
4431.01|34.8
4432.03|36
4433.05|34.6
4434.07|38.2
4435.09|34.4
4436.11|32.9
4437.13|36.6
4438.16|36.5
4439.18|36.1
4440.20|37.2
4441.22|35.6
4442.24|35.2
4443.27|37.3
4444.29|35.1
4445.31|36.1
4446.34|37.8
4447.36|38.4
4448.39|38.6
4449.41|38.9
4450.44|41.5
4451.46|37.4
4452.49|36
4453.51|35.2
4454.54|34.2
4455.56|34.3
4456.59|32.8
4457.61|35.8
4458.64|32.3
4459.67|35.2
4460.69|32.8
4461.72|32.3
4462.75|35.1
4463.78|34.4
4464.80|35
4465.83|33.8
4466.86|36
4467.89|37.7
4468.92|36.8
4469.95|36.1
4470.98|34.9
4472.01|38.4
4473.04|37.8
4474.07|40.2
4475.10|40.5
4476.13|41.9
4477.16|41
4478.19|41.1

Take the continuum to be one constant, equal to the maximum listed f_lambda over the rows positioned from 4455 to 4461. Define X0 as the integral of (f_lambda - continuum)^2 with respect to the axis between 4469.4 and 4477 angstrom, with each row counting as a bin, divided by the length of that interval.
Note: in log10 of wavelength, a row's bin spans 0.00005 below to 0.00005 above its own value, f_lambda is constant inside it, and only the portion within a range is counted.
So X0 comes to 13.5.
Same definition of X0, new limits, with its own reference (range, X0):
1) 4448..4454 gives 8.9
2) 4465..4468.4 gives 2.4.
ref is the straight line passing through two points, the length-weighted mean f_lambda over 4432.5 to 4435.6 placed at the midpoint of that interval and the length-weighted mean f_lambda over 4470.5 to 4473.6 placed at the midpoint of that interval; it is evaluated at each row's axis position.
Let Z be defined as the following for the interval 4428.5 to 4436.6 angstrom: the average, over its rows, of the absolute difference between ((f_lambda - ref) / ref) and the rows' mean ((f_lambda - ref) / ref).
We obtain 0.046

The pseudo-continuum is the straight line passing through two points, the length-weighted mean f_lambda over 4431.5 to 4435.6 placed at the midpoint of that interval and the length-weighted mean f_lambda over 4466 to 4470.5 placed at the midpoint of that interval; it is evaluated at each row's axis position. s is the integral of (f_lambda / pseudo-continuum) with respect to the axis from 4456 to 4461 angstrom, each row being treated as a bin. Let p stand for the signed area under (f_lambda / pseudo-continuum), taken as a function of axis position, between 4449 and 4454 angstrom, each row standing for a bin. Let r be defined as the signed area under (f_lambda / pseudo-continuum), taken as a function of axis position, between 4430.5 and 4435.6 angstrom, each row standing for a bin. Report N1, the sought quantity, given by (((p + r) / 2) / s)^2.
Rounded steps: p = 5.2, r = 5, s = 4.7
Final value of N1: 1.2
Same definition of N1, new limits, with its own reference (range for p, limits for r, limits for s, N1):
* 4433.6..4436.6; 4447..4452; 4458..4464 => 0.6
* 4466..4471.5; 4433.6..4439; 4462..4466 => 2.0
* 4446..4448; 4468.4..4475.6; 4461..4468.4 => 0.5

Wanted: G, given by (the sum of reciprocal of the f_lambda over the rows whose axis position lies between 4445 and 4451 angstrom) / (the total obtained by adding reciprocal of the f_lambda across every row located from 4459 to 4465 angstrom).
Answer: 0.89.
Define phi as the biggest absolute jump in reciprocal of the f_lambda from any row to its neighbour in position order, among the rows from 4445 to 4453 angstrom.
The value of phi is 0.0026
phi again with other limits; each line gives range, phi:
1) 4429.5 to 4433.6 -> 0.0018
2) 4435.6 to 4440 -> 0.0031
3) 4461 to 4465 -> 0.0025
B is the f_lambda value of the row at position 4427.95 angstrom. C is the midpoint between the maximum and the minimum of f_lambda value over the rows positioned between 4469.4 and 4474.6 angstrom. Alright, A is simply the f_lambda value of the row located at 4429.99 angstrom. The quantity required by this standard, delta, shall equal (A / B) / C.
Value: 0.025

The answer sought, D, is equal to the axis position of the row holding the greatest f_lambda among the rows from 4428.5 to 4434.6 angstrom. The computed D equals 4428.97 angstrom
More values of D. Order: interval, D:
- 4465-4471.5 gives 4467.89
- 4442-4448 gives 4447.36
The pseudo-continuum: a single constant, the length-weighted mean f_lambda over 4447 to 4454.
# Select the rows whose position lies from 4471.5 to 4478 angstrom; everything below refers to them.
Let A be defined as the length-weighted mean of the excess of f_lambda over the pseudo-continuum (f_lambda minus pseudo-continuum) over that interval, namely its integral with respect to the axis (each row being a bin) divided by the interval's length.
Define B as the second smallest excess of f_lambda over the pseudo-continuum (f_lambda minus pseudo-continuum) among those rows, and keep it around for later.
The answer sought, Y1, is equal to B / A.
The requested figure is 0.2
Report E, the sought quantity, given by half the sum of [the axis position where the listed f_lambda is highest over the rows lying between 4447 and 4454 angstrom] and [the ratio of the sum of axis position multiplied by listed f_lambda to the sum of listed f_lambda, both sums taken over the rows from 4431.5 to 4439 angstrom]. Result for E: 4442.8 angstrom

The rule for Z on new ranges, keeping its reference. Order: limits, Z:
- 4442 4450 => 0.034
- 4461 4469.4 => 0.033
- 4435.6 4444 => 0.028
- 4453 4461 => 0.031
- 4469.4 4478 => 0.053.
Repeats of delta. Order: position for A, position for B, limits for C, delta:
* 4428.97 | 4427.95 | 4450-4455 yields 0.026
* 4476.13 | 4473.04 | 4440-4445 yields 0.031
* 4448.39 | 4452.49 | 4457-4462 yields 0.031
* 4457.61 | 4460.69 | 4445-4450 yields 0.029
